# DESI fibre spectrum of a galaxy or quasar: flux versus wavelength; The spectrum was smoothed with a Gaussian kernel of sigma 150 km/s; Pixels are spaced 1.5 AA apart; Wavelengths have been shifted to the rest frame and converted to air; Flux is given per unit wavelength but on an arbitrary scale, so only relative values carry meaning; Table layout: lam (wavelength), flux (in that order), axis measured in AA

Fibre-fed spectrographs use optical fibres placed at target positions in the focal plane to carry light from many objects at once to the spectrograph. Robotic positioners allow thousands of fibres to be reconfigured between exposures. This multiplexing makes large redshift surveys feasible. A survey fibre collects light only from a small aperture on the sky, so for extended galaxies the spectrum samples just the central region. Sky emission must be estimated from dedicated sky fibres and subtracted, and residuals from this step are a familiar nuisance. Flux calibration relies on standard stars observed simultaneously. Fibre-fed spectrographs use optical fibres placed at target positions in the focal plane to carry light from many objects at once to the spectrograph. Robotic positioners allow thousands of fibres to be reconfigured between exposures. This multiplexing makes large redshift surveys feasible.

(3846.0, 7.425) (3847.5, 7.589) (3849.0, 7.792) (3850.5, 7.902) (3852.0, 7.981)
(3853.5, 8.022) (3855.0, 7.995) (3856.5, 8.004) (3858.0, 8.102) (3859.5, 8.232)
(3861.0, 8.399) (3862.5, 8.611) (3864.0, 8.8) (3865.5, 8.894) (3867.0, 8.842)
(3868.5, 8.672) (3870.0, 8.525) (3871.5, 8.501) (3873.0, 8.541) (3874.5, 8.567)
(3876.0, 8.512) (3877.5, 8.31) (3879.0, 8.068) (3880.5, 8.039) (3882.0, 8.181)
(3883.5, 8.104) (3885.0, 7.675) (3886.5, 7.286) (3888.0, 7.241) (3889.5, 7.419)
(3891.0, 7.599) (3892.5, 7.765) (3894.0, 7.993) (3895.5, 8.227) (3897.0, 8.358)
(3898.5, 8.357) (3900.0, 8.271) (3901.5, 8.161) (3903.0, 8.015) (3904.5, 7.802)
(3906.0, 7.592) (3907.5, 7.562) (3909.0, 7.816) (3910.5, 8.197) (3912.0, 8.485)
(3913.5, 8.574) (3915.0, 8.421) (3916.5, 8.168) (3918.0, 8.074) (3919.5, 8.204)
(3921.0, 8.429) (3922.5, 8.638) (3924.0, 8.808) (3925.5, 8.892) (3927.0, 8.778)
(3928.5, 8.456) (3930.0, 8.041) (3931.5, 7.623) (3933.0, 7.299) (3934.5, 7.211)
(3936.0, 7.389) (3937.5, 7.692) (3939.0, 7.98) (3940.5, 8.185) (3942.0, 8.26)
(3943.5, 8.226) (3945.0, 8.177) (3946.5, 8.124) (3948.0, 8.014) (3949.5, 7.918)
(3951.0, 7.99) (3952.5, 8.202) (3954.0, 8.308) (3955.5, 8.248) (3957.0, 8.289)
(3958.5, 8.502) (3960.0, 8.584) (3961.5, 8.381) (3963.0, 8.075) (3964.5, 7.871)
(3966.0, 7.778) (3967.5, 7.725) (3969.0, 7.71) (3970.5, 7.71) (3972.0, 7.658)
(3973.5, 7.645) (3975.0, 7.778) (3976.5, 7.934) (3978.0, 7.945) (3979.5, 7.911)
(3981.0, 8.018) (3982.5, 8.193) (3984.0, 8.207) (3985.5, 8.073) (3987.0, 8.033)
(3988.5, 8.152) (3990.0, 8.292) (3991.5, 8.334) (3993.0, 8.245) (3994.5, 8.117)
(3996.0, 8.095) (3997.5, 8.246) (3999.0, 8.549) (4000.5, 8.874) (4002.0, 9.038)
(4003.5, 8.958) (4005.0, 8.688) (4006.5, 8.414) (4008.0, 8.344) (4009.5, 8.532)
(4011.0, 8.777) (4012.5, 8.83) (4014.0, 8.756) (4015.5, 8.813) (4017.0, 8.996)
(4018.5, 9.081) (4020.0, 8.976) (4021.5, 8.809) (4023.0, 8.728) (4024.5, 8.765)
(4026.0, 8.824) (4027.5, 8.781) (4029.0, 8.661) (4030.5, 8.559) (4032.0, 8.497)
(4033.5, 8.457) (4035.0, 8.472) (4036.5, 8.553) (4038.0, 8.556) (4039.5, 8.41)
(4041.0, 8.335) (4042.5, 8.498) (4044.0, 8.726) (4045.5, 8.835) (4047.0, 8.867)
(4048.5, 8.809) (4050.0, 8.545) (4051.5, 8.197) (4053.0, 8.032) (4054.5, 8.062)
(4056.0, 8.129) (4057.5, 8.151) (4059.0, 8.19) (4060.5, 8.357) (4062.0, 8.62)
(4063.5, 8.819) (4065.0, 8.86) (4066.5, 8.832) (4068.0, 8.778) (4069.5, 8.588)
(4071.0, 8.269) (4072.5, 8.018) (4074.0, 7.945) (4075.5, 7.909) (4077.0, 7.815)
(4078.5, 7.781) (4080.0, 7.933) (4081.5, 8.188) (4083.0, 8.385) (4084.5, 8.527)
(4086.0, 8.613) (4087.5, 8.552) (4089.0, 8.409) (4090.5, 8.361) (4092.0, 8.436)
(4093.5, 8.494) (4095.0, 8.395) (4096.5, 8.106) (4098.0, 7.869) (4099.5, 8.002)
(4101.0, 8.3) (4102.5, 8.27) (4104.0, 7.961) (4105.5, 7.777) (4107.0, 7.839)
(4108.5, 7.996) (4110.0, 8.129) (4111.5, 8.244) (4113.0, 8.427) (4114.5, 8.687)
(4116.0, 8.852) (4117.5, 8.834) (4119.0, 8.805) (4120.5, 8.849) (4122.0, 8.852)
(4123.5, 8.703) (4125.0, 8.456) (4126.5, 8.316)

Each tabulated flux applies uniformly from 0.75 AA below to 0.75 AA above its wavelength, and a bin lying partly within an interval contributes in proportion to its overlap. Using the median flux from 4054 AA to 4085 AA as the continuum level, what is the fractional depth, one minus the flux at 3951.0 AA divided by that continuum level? 0.02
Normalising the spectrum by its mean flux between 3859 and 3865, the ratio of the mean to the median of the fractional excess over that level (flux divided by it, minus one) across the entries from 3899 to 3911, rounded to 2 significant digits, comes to 0.98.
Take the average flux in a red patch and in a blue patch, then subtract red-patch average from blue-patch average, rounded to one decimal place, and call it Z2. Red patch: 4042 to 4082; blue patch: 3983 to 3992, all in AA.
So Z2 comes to -0.2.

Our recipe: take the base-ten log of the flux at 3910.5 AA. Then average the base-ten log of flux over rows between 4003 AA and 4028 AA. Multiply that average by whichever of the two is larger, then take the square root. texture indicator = 0.943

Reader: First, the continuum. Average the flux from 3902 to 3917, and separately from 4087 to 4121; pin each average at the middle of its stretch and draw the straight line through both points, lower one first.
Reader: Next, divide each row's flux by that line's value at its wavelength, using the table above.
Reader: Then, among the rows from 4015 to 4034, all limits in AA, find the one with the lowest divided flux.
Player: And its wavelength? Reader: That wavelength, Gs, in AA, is 4033.5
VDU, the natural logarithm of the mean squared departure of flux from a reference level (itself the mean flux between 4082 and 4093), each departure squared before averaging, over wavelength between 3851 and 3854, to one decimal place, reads -1.5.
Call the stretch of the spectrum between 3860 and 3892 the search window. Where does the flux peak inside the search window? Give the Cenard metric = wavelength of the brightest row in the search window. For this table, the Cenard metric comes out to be 3865.5 AA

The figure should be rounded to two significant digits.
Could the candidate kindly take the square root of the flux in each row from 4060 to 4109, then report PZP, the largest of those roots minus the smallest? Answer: 0.19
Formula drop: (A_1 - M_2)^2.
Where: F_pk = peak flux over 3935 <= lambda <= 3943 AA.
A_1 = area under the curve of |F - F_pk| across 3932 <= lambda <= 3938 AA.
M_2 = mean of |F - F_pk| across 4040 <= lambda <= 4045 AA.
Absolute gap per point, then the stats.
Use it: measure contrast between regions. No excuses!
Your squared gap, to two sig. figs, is 24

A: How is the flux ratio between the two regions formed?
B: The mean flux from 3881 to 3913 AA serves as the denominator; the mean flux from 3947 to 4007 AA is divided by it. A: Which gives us 1.03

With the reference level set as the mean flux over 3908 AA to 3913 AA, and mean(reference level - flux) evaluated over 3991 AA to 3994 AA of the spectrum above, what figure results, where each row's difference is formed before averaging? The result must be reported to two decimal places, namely -0.12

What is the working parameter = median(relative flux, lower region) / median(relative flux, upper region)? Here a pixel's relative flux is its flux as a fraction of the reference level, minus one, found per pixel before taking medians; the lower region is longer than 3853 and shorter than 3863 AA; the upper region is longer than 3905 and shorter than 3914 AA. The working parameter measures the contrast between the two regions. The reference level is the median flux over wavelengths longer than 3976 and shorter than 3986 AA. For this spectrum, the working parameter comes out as -7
